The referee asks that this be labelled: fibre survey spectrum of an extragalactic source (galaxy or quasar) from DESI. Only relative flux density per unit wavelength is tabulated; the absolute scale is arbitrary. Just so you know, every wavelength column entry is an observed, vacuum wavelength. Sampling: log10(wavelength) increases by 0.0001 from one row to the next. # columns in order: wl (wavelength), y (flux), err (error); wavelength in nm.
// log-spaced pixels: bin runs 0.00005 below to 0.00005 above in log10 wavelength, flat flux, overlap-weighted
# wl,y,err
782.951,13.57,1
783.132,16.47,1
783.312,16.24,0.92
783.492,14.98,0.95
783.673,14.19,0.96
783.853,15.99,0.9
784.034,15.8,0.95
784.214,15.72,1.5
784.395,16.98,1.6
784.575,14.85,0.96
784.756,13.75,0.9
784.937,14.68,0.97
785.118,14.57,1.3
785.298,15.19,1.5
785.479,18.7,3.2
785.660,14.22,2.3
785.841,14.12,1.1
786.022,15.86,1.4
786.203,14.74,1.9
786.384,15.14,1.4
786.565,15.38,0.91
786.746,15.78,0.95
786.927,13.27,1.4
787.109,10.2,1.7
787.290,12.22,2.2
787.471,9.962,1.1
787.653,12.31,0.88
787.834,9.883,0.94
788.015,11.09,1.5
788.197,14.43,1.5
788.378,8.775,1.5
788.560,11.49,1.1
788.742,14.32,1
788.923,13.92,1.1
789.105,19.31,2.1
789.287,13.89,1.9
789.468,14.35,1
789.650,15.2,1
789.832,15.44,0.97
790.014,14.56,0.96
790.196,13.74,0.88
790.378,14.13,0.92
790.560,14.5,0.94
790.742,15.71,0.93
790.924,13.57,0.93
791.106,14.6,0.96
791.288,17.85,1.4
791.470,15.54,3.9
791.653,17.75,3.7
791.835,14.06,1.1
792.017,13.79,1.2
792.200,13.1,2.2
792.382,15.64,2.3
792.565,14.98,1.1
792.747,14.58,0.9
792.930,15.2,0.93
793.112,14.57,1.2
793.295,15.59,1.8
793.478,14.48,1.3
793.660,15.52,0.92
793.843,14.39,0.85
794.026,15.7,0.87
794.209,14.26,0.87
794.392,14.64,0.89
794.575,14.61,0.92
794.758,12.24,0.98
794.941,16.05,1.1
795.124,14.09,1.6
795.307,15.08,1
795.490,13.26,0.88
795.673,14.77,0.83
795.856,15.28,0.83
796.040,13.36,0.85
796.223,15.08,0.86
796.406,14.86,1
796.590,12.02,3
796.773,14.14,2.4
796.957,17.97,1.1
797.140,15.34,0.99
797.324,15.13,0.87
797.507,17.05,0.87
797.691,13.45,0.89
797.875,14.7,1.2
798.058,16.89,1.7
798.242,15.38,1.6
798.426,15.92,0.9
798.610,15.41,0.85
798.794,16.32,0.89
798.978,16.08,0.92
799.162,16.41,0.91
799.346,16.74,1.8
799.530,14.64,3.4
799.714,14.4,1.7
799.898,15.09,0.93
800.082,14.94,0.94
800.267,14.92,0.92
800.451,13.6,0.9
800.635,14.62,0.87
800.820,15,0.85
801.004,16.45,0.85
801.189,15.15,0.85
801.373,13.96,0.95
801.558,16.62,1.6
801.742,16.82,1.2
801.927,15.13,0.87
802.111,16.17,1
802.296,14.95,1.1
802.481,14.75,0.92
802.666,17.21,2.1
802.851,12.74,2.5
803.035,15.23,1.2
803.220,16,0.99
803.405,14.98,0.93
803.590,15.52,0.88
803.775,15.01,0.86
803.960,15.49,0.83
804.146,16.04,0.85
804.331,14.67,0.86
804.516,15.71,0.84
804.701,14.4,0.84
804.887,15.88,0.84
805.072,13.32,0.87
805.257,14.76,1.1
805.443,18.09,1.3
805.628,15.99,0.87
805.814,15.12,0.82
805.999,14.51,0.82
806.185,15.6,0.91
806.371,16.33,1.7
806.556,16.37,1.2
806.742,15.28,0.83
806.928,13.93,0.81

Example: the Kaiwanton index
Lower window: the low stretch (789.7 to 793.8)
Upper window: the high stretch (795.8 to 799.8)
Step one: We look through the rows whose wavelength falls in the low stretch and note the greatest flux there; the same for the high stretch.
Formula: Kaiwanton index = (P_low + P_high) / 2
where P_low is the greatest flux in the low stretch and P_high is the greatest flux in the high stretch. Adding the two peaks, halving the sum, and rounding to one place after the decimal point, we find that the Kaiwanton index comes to 17.9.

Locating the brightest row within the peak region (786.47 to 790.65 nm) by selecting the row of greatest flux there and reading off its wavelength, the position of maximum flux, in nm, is 789.105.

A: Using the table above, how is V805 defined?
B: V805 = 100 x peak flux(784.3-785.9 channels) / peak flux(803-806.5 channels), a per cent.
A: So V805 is 103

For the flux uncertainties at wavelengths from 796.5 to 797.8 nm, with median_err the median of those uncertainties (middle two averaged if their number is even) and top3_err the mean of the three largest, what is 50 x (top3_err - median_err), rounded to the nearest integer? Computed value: 59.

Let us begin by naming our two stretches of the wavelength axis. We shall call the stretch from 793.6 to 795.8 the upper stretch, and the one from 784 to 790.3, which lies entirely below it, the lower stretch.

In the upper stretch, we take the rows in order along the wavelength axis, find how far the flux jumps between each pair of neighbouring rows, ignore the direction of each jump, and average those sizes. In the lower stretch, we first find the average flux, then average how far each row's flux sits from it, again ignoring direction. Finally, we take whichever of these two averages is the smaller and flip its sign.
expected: -1.5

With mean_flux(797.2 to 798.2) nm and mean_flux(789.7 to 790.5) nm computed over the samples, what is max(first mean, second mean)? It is 15.4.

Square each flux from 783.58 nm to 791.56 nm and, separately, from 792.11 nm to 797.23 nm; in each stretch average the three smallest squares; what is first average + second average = 247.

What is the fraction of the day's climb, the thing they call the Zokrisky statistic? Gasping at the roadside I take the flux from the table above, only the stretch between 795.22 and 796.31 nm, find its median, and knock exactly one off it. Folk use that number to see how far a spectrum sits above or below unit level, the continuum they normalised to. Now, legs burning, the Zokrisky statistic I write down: 13.9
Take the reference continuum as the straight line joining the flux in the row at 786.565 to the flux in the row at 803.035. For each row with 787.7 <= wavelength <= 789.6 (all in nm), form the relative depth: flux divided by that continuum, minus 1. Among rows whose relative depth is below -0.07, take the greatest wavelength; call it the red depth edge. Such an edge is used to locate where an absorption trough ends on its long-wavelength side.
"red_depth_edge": 789.287 nm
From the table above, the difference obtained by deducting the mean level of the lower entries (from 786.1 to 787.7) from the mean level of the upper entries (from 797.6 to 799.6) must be 2.4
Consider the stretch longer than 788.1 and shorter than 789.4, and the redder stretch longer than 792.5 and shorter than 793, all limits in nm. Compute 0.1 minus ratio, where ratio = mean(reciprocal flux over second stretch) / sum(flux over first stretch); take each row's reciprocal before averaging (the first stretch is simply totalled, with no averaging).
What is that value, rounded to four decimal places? 0.0993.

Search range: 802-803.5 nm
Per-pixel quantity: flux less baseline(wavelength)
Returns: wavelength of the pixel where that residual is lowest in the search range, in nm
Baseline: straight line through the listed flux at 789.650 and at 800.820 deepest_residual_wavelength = 802.851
